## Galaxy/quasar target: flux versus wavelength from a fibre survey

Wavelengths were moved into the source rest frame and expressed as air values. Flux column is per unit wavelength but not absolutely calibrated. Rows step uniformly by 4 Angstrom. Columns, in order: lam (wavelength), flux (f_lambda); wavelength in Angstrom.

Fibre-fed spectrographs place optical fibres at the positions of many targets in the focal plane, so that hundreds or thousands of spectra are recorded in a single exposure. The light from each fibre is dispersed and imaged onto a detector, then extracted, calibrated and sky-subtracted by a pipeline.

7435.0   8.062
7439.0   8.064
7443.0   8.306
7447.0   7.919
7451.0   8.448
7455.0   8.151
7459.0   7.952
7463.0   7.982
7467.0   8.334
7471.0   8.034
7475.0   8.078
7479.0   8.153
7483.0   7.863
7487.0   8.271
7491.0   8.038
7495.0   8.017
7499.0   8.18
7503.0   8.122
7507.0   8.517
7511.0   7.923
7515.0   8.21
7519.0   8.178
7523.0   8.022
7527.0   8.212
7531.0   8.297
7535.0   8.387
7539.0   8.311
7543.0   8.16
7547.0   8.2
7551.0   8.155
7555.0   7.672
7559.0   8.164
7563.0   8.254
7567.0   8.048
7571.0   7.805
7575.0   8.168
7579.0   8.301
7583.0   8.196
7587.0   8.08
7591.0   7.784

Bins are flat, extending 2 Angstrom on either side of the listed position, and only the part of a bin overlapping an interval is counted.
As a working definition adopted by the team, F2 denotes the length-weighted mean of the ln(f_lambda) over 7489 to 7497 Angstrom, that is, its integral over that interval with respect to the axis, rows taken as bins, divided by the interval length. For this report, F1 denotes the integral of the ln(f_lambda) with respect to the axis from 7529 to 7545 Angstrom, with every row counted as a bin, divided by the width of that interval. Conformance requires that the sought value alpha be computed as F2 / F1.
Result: 0.98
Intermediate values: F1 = 2.11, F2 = 2.08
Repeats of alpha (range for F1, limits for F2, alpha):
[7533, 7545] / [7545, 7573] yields 0.99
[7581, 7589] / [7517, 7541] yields 1.01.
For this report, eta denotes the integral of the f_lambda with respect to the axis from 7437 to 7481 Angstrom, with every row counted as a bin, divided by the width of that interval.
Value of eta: 8.13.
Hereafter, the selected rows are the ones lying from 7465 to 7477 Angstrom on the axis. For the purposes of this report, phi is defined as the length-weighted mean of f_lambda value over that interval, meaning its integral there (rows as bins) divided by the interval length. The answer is 8.15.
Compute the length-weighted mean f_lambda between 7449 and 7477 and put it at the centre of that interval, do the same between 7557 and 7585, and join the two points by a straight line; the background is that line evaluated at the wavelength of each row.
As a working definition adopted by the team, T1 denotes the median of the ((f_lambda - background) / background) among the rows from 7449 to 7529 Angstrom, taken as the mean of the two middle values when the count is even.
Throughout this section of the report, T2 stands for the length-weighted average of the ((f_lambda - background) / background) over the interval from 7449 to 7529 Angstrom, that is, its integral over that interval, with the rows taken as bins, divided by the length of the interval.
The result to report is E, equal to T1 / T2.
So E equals 0.6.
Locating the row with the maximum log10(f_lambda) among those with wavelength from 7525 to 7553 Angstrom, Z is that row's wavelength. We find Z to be 7535.0 Angstrom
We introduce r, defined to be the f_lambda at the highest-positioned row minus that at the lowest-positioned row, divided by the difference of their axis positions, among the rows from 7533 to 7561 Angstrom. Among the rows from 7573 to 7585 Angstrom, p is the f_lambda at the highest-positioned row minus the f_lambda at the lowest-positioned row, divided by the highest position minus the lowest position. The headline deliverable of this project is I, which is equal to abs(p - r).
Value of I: 0.013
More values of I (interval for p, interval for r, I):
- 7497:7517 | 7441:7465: 0.018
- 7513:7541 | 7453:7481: 0.004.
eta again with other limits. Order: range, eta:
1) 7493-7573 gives 8.14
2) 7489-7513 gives 8.13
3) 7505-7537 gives 8.22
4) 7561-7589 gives 8.12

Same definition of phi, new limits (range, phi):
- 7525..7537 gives 8.30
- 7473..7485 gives 8.03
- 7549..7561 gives 8.00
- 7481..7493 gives 8.06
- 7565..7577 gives 8.01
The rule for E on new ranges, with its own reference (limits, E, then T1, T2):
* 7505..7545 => 0.9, 0.009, 0.010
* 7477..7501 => 0.8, -0.005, -0.006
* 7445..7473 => 4.6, -0.013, -0.003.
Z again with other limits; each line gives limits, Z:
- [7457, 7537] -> 7507.0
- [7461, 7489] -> 7467.0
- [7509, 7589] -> 7535.0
